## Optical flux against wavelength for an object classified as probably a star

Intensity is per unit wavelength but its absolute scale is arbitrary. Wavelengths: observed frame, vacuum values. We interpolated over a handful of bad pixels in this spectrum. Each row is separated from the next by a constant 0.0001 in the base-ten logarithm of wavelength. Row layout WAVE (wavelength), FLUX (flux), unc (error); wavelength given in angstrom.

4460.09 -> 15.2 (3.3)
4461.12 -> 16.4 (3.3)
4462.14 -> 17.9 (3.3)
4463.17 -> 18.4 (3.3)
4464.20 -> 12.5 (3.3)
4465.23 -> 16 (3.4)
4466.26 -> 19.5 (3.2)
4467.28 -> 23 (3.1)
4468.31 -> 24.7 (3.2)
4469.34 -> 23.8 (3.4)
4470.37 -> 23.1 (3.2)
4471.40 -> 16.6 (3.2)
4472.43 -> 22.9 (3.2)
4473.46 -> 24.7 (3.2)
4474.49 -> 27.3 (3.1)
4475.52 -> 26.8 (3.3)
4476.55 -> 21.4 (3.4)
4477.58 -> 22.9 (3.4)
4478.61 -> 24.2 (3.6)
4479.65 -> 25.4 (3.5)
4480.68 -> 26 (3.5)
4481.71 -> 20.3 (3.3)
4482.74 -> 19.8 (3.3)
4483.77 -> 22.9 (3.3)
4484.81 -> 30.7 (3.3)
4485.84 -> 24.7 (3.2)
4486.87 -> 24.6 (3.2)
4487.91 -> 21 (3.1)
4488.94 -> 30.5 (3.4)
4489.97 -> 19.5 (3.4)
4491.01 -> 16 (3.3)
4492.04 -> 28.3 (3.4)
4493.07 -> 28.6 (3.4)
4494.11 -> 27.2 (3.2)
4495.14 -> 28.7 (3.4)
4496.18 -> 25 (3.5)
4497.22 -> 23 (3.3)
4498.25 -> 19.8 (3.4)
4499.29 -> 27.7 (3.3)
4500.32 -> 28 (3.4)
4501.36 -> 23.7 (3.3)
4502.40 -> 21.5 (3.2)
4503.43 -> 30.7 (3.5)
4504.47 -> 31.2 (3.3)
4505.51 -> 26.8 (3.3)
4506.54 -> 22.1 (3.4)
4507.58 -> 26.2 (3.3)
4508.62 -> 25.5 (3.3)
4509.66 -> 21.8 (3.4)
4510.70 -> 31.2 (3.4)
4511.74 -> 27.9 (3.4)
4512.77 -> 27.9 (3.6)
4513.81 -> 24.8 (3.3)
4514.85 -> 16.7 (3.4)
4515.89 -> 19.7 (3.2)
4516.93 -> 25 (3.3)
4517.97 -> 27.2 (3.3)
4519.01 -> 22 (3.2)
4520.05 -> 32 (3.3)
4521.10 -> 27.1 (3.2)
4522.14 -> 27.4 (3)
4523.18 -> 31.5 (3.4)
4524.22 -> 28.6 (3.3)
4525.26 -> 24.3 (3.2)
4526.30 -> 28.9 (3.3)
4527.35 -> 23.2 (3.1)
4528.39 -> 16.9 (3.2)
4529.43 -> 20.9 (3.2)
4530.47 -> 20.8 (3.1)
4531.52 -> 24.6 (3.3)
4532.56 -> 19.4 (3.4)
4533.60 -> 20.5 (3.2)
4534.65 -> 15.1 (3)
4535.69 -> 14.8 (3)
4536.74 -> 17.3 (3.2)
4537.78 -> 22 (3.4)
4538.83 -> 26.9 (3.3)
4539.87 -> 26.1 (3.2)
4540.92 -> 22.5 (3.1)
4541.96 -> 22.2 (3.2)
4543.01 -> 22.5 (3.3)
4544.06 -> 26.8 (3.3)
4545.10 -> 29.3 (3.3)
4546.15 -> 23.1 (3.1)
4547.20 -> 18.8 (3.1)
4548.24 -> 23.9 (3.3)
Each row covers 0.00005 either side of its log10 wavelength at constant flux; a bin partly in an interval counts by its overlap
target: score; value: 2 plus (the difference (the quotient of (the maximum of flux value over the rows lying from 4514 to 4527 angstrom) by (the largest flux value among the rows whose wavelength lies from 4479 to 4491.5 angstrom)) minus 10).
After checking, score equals -6.96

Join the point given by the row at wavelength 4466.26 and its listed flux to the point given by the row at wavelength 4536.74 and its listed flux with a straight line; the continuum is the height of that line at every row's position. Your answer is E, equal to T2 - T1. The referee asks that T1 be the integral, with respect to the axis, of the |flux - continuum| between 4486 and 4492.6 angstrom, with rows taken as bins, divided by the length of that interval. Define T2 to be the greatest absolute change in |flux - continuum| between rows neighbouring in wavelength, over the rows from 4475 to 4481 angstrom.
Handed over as -0.1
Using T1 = 5.5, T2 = 5.4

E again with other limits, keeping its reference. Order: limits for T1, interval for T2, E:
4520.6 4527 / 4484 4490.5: 0.8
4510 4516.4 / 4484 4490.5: 4.0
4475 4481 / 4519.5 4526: -0.4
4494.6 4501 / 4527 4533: -1.7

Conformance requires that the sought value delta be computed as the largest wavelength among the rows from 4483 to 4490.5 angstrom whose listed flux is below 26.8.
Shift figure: 4489.97 angstrom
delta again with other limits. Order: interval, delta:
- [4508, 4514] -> 4513.81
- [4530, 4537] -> 4536.74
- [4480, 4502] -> 4501.36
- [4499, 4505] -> 4502.40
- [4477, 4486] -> 4485.84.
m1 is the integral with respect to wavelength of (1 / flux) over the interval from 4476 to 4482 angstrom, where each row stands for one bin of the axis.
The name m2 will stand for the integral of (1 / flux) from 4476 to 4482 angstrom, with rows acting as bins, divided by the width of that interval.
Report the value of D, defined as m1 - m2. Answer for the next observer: 0.214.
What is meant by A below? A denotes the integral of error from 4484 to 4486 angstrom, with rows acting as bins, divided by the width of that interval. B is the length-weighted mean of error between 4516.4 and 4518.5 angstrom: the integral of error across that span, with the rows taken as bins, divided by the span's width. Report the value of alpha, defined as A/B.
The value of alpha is 0.99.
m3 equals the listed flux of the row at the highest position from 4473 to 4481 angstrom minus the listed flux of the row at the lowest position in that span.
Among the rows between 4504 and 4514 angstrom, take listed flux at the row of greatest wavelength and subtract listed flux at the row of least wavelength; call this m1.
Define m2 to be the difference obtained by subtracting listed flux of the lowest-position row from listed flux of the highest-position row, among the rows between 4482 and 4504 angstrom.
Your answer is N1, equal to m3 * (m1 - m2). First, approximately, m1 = -6.4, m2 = 11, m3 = 1.3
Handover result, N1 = -22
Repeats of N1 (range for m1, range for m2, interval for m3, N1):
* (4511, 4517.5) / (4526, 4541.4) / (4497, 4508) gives 11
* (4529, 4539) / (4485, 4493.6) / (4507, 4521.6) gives 2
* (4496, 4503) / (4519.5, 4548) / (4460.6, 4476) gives 101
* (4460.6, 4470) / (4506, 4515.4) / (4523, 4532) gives -88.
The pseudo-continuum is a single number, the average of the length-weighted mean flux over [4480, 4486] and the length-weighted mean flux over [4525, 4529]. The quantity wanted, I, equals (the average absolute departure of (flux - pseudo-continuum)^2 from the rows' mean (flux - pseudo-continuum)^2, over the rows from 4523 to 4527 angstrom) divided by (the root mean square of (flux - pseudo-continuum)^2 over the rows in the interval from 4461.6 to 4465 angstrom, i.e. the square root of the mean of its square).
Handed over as 0.22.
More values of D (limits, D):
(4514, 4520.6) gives 0.245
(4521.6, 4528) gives 0.202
